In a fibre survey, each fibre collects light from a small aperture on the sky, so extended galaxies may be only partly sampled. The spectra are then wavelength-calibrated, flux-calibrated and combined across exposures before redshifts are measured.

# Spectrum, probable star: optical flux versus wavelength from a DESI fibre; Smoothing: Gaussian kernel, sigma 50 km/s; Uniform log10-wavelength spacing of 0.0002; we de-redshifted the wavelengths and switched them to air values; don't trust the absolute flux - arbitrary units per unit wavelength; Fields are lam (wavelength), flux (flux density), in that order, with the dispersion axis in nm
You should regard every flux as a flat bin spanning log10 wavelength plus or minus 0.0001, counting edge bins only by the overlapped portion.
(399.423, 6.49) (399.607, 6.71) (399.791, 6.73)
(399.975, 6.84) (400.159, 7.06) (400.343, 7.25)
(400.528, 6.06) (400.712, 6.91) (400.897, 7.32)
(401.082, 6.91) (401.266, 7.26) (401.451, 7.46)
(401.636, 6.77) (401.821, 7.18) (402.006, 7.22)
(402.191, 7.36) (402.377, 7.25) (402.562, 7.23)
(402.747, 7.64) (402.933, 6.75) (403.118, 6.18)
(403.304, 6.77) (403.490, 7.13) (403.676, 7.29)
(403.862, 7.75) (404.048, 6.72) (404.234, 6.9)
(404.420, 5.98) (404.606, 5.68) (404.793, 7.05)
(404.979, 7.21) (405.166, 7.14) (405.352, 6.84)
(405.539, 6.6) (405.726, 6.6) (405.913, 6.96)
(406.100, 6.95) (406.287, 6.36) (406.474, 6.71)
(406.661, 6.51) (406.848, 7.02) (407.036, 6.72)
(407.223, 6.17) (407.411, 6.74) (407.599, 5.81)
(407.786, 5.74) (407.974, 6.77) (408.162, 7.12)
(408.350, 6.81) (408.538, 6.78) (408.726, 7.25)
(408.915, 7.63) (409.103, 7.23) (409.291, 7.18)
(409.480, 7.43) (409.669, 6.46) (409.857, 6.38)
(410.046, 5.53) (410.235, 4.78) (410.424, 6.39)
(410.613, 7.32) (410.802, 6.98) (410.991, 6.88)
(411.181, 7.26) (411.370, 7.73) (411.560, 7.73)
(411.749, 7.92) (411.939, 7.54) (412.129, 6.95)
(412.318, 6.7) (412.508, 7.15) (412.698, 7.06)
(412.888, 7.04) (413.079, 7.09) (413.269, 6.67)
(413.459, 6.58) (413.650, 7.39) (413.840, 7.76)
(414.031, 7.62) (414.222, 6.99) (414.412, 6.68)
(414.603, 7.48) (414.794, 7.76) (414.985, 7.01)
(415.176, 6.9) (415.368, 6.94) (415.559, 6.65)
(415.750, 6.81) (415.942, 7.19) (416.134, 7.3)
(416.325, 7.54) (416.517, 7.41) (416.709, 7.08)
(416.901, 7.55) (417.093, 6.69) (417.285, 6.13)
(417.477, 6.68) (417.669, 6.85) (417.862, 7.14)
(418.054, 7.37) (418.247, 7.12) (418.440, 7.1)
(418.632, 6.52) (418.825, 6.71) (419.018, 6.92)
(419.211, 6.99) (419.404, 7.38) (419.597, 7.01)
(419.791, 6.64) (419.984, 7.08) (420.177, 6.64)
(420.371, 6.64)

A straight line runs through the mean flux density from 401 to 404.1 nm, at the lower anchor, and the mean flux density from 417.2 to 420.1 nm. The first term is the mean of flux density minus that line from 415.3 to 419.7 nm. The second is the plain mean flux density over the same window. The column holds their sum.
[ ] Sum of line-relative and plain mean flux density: 7.08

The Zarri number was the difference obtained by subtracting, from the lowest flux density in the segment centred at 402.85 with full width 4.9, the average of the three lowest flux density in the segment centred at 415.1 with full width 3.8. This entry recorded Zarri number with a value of -1.0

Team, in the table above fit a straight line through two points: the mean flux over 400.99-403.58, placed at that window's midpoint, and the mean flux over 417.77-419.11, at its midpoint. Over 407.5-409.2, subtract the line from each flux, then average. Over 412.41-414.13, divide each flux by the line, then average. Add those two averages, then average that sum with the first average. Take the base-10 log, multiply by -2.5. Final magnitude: 1.5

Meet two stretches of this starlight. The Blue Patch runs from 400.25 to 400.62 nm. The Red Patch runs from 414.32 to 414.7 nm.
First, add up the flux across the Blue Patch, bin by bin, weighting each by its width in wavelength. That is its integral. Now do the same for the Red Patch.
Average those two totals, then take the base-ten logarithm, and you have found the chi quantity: 0.411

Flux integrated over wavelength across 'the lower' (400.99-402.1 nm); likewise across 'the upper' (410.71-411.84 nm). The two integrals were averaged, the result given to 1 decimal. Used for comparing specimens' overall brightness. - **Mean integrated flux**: 8.2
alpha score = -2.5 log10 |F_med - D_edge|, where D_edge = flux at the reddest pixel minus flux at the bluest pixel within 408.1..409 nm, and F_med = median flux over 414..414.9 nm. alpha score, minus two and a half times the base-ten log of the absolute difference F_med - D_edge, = -2.11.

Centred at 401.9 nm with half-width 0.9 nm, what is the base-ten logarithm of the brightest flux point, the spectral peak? 0.883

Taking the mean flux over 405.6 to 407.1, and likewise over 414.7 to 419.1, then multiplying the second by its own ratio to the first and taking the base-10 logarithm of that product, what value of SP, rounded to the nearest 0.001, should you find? 0.864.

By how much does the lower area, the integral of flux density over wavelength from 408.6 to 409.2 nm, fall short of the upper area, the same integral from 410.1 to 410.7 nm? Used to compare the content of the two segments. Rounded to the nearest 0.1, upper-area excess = -0.7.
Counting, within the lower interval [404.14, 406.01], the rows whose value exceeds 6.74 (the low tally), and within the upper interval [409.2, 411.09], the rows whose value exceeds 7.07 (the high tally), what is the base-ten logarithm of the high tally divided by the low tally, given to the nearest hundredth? -0.30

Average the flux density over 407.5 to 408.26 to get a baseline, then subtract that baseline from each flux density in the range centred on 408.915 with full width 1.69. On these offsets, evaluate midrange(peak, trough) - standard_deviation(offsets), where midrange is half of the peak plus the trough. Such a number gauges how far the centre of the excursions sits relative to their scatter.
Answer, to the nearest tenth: 0.3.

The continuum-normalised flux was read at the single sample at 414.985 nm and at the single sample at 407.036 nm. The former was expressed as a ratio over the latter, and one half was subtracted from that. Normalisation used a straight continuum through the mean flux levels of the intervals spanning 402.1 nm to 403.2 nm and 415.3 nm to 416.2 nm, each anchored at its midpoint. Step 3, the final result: 0.55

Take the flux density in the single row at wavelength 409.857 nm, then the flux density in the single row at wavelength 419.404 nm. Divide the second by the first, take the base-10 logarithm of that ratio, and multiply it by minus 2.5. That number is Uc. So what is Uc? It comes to -0.16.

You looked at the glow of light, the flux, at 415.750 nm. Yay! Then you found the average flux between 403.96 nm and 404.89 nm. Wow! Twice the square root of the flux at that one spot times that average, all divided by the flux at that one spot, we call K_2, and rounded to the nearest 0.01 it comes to 1.95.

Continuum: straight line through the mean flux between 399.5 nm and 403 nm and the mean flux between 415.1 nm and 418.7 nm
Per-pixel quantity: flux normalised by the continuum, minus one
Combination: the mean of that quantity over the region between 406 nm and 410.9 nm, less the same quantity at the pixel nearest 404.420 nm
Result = 0.10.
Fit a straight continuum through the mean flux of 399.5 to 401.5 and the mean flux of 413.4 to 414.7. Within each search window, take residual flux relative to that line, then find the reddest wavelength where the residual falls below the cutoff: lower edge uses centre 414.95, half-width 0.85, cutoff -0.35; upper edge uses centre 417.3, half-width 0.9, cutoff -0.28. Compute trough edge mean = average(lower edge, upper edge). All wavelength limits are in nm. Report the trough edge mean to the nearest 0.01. 416.71 nm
